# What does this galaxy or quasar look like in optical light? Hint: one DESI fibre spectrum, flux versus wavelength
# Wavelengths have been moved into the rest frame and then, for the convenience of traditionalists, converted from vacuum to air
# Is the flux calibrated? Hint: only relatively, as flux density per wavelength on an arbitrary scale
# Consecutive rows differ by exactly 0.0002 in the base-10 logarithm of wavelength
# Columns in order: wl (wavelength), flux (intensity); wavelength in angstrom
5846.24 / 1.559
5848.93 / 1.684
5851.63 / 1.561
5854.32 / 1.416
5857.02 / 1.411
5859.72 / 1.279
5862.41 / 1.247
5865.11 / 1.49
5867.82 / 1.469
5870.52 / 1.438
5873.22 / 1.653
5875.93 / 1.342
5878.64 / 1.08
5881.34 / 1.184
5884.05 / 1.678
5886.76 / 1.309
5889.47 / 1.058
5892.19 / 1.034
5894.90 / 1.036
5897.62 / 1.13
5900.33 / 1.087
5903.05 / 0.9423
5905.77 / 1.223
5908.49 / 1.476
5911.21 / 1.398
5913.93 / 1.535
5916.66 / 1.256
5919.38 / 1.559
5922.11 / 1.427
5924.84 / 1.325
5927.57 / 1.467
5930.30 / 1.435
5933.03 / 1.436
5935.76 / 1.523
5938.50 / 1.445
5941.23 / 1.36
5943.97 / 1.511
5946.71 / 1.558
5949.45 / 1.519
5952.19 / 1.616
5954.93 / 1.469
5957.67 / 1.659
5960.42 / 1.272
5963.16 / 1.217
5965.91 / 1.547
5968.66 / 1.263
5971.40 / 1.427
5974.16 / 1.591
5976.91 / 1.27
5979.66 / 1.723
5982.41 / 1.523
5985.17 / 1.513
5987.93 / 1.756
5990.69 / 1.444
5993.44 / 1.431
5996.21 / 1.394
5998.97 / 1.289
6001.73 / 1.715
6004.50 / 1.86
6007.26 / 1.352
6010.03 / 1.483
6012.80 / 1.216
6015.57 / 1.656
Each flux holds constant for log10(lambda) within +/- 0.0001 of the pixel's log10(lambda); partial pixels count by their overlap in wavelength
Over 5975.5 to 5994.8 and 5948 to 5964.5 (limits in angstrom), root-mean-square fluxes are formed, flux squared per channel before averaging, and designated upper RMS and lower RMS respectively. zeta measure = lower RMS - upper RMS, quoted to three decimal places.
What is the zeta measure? -0.063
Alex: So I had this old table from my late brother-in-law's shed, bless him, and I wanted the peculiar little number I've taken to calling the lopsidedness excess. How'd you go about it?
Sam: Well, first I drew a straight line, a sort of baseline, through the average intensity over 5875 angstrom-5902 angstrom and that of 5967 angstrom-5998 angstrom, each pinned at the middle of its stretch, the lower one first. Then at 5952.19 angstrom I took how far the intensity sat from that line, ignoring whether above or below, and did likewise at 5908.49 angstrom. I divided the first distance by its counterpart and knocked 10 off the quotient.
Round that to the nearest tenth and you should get -9.0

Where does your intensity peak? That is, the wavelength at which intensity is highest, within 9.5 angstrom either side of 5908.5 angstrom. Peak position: 5913.93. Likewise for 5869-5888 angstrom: 5884.05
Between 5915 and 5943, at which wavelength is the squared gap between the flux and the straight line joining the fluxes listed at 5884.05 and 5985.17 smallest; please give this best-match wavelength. 5919.38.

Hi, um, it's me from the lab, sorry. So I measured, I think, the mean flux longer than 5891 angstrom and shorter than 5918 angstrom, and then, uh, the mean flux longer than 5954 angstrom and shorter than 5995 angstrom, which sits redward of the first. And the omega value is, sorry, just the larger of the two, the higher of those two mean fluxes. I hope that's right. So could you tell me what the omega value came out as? 1.47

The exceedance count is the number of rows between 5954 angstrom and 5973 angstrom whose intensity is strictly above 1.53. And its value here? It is 2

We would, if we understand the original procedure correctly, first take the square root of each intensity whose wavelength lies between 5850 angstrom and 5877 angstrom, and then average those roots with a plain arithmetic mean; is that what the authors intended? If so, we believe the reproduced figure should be 1.20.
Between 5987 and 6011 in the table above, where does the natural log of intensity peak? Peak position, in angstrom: 6004.50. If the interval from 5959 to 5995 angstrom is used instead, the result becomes 5987.93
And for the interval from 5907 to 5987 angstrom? 5979.66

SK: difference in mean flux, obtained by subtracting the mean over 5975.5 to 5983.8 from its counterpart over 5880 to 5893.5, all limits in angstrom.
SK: -0.25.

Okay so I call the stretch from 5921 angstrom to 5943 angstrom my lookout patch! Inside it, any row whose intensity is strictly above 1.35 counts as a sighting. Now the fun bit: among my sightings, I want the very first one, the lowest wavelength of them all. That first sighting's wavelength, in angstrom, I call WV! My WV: 5922.11 angstrom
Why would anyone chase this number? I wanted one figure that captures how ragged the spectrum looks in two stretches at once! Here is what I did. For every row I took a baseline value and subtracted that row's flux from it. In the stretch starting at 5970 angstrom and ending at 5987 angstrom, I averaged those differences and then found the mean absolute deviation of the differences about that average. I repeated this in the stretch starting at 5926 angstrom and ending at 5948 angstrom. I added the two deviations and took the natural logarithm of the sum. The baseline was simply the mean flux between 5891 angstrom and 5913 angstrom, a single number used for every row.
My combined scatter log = -1.9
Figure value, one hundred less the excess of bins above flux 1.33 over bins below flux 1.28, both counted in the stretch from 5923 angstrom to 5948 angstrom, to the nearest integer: 92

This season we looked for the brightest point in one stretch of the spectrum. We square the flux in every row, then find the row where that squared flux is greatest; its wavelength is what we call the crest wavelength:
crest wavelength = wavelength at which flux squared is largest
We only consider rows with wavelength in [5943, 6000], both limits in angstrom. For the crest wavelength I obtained 5987.93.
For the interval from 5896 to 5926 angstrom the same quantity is 5919.38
